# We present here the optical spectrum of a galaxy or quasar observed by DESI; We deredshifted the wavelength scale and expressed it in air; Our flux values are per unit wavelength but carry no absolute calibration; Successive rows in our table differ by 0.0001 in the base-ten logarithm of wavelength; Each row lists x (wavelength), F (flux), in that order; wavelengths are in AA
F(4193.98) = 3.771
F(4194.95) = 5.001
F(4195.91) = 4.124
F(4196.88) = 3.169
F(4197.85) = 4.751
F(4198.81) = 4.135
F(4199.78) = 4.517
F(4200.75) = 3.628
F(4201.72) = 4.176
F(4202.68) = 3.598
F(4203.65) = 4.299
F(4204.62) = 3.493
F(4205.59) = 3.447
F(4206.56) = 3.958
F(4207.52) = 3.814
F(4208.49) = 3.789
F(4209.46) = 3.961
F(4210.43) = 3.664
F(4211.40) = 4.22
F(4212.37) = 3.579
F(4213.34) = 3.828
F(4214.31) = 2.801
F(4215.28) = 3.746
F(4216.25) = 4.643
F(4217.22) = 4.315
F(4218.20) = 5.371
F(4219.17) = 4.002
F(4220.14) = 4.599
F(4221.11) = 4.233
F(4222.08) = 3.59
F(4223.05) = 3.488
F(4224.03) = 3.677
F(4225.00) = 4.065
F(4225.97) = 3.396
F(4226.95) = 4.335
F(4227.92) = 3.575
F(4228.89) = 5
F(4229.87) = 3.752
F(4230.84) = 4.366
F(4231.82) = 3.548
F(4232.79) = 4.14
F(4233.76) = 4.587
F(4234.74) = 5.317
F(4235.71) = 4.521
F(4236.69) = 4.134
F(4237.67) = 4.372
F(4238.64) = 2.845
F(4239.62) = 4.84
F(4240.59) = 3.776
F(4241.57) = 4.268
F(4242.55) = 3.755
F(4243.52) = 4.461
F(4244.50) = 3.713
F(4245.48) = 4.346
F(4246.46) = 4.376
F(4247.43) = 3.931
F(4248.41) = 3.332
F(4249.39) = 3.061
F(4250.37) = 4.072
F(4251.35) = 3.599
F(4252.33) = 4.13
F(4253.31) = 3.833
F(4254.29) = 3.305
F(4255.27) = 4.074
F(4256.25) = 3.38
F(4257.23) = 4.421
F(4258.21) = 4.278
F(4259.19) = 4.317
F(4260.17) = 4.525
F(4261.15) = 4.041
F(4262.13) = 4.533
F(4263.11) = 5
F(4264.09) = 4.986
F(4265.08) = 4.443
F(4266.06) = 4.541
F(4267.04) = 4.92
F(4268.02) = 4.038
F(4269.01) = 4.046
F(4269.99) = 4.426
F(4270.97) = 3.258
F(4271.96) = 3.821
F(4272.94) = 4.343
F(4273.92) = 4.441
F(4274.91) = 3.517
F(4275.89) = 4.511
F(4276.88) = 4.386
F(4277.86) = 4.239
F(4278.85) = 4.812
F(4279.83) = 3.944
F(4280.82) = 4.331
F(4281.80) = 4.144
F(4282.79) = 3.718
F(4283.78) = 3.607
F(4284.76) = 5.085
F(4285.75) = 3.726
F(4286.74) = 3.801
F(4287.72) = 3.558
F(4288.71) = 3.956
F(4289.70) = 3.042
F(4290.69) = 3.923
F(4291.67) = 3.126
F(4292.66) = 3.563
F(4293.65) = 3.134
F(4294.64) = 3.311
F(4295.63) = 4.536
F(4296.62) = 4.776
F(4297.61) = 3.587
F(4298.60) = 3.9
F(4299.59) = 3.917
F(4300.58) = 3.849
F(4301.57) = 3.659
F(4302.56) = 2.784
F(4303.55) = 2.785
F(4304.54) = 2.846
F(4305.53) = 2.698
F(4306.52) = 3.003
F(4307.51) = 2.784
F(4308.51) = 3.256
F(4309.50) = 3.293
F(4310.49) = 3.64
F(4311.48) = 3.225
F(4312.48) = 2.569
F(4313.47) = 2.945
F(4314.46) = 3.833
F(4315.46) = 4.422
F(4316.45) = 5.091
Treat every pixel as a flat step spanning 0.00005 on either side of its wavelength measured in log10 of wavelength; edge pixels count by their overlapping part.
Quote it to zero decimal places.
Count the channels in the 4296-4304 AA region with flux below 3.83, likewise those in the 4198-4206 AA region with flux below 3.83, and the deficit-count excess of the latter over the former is 0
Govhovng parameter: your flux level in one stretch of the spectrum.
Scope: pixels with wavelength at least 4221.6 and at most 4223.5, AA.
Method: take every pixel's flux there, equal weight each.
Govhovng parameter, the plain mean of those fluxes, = 3.5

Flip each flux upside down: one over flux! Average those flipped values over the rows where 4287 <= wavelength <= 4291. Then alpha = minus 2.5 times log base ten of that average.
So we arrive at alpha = 1.38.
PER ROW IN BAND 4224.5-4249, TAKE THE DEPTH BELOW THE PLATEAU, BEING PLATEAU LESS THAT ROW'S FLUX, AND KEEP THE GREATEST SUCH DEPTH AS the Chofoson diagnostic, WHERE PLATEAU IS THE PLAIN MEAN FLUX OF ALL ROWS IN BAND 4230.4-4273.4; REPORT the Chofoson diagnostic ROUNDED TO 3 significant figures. 1.29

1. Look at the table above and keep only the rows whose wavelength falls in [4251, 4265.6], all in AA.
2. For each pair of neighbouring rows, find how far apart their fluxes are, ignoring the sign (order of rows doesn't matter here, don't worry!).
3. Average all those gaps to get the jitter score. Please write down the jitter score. 0.45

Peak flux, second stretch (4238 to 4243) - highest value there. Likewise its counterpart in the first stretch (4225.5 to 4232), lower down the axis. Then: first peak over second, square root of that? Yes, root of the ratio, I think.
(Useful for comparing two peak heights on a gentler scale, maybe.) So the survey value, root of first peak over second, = 1.02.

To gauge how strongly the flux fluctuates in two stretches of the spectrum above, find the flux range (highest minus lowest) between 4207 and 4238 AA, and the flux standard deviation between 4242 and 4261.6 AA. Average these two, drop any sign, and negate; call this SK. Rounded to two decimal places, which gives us -1.50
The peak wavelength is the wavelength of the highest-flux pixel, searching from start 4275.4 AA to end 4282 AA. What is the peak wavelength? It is 4278.85 AA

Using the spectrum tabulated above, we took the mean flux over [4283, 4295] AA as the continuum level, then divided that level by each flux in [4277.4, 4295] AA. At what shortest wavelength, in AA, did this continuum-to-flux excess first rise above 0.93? 4282.79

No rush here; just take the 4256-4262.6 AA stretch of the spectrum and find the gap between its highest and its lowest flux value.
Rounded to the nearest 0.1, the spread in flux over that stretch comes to 1.2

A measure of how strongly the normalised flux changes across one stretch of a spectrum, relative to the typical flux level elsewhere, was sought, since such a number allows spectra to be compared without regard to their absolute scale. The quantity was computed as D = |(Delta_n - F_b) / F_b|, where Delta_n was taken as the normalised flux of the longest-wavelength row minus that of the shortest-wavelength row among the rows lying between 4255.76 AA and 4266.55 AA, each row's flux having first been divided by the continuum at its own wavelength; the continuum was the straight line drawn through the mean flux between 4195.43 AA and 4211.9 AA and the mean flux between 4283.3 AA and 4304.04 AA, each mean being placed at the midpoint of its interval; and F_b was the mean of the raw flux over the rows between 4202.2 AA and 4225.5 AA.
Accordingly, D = 0.920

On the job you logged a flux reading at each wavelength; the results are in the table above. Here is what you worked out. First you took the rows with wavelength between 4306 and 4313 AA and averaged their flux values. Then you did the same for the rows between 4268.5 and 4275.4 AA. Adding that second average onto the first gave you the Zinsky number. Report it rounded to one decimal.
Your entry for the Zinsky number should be 7.1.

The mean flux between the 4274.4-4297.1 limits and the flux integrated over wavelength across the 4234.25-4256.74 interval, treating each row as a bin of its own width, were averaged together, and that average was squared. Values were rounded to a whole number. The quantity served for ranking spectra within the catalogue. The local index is 2177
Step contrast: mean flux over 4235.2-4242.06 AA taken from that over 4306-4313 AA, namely -1.0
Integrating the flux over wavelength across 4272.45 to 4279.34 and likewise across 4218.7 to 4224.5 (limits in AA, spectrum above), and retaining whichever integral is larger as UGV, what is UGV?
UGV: 30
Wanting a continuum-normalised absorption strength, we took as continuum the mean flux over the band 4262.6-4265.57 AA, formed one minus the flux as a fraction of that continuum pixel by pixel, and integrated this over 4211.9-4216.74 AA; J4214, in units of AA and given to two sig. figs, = 1.1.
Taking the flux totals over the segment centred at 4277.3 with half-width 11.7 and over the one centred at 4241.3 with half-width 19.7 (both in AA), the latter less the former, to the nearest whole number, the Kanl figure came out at 61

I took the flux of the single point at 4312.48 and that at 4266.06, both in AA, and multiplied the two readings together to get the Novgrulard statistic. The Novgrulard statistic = 11.7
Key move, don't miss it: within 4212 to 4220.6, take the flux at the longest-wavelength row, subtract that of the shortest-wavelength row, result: 1.0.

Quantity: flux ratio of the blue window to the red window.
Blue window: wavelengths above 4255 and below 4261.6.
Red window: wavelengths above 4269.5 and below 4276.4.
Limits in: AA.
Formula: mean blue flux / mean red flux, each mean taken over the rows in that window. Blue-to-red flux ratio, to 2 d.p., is 1.03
